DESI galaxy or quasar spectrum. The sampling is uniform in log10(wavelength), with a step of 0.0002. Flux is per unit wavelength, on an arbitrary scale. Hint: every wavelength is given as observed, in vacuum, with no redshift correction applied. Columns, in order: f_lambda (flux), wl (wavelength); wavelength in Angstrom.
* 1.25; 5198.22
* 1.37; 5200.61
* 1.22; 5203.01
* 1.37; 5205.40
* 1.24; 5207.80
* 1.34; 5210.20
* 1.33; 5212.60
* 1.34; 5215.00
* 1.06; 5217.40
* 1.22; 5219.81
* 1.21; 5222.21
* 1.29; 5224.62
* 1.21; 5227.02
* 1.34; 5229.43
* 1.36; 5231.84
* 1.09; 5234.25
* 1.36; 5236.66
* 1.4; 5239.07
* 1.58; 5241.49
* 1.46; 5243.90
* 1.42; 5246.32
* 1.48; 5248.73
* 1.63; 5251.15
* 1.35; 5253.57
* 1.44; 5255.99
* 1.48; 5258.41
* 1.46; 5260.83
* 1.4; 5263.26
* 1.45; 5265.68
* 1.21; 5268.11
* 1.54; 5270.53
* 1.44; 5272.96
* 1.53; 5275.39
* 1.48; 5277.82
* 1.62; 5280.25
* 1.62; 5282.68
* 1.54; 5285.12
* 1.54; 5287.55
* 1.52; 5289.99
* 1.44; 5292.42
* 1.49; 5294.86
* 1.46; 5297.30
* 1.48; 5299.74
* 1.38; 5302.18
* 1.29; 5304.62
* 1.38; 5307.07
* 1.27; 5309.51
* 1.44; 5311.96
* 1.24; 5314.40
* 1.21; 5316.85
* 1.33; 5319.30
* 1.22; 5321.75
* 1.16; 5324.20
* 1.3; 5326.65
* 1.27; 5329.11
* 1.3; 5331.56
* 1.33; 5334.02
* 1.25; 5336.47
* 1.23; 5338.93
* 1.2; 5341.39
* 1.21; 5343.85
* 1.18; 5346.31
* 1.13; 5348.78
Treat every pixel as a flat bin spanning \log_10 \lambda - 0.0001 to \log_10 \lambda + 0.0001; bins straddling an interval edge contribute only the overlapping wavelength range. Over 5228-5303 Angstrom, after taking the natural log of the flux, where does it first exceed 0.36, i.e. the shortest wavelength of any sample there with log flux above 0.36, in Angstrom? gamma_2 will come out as 5241.49 Angstrom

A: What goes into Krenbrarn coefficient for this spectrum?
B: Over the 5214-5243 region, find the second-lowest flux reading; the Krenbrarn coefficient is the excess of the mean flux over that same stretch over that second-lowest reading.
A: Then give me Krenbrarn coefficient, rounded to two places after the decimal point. 0.20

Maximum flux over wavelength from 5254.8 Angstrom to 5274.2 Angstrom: 1.54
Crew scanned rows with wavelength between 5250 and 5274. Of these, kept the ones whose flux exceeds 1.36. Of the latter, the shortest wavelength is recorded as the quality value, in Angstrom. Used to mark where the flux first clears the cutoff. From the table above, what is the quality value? 5251.15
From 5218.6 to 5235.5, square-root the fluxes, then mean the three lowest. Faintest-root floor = 1.08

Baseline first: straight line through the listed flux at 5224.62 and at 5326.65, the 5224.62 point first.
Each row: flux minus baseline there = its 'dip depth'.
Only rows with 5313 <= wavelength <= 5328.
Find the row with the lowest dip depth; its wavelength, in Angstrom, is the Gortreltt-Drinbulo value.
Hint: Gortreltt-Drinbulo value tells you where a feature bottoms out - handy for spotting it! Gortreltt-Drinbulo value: 5324.20 Angstrom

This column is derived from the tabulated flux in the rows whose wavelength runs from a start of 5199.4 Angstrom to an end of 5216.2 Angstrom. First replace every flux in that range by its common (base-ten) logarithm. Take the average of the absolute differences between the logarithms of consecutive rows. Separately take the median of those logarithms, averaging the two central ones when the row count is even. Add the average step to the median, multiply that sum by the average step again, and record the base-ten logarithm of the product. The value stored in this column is -2.31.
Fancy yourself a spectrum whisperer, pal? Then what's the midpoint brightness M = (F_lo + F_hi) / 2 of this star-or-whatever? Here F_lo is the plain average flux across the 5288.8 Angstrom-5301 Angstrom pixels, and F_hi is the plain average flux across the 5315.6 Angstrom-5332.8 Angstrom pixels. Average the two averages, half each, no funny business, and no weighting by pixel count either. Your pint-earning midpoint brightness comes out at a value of 1.367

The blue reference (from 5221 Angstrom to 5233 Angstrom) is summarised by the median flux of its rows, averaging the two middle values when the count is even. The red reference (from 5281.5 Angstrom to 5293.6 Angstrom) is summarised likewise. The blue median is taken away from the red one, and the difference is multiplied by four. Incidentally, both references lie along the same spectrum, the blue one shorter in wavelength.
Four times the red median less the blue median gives 1.0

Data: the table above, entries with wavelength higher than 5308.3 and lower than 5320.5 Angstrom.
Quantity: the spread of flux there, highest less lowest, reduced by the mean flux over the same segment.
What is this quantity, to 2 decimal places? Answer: -1.07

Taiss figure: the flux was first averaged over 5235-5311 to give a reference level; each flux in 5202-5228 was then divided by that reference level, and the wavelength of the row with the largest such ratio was 5205.40 Angstrom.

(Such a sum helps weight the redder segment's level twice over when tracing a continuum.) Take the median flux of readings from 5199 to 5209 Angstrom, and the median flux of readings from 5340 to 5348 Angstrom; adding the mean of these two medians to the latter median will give 2.45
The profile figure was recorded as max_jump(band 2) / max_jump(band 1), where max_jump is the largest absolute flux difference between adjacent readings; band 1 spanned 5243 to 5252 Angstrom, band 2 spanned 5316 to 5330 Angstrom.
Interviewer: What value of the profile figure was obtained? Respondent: 0.93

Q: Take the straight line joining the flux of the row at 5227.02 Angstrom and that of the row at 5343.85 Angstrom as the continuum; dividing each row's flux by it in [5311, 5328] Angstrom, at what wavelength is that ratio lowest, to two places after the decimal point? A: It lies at 5324.20 Angstrom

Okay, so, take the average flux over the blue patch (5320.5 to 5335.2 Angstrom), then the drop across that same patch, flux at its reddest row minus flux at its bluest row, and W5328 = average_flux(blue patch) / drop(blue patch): 11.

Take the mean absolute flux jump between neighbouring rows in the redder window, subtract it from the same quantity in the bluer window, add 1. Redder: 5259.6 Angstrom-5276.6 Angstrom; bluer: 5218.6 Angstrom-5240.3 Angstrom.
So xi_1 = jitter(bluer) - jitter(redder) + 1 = 0.97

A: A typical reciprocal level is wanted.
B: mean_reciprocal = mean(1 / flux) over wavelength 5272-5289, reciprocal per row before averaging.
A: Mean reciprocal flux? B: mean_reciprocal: 0.65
